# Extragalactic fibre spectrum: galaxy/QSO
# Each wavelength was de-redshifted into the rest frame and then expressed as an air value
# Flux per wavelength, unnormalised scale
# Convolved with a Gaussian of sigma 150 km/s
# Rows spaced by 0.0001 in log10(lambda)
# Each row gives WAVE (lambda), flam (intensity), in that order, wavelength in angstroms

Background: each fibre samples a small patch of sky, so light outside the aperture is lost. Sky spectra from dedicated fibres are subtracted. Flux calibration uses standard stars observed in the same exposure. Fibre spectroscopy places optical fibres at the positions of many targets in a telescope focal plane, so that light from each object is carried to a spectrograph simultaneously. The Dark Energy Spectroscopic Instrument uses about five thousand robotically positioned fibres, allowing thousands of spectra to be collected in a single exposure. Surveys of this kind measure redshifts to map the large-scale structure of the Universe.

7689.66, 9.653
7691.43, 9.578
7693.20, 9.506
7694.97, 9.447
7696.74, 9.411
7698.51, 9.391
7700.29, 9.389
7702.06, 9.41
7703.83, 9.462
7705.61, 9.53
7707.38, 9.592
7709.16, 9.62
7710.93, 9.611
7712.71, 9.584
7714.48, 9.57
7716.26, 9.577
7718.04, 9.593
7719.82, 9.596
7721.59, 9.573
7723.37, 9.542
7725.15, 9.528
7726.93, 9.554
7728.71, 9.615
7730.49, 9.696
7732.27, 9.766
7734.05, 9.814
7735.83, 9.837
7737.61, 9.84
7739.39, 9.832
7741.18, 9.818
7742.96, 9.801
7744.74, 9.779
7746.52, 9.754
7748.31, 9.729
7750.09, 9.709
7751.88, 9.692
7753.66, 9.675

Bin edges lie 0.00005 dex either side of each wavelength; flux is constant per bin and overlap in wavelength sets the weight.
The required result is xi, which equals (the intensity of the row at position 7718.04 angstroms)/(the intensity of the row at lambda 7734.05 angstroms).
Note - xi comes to 0.977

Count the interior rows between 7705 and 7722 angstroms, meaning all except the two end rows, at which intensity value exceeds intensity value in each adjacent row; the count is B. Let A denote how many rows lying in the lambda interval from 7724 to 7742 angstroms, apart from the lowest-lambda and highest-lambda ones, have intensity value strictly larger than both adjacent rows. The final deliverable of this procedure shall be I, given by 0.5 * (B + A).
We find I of 1.5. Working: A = 1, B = 2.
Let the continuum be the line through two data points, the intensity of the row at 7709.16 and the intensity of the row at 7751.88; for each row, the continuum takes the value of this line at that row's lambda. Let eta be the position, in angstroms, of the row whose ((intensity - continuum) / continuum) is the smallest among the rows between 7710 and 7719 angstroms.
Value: 7714.48 angstroms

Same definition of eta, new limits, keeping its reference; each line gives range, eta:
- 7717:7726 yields 7725.15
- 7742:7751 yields 7750.09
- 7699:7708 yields 7700.29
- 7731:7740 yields 7732.27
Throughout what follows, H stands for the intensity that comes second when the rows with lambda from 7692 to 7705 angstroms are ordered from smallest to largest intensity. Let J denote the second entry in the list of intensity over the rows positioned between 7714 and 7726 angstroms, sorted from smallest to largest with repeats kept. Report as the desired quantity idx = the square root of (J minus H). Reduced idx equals 0.39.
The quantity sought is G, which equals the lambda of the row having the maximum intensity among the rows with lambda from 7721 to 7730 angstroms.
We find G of 7728.71 angstroms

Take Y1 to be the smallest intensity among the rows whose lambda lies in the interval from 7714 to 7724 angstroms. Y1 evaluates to 9.542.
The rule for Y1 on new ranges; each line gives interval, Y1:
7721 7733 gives 9.528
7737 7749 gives 9.729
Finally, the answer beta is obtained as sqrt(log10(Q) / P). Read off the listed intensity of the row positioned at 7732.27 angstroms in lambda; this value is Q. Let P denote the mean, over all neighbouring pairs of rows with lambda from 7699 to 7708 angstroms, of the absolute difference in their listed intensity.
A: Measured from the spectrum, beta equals 4.4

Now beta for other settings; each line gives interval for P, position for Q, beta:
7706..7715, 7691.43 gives 7.1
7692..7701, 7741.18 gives 5.8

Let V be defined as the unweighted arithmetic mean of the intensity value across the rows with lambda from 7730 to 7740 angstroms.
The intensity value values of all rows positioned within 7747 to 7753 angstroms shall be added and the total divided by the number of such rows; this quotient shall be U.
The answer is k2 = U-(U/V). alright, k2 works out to 8.72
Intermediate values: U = 9.71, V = 9.80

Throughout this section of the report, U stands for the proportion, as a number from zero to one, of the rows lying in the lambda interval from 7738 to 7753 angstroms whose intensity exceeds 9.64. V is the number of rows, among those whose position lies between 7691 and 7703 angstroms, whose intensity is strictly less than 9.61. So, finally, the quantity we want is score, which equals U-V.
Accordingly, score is -6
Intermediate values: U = 1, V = 7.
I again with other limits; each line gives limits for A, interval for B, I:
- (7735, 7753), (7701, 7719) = 1.0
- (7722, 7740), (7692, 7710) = 0.5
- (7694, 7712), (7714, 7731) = 1.0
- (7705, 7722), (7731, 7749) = 1.5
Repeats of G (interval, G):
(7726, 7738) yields 7737.61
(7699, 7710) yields 7709.16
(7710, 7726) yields 7710.93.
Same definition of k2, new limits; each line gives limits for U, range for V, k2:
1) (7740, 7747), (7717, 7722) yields 8.77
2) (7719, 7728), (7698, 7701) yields 8.54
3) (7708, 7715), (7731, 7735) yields 8.62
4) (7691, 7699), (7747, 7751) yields 8.49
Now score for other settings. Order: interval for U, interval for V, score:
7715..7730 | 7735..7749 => 0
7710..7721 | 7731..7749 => 0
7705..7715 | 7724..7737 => -2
